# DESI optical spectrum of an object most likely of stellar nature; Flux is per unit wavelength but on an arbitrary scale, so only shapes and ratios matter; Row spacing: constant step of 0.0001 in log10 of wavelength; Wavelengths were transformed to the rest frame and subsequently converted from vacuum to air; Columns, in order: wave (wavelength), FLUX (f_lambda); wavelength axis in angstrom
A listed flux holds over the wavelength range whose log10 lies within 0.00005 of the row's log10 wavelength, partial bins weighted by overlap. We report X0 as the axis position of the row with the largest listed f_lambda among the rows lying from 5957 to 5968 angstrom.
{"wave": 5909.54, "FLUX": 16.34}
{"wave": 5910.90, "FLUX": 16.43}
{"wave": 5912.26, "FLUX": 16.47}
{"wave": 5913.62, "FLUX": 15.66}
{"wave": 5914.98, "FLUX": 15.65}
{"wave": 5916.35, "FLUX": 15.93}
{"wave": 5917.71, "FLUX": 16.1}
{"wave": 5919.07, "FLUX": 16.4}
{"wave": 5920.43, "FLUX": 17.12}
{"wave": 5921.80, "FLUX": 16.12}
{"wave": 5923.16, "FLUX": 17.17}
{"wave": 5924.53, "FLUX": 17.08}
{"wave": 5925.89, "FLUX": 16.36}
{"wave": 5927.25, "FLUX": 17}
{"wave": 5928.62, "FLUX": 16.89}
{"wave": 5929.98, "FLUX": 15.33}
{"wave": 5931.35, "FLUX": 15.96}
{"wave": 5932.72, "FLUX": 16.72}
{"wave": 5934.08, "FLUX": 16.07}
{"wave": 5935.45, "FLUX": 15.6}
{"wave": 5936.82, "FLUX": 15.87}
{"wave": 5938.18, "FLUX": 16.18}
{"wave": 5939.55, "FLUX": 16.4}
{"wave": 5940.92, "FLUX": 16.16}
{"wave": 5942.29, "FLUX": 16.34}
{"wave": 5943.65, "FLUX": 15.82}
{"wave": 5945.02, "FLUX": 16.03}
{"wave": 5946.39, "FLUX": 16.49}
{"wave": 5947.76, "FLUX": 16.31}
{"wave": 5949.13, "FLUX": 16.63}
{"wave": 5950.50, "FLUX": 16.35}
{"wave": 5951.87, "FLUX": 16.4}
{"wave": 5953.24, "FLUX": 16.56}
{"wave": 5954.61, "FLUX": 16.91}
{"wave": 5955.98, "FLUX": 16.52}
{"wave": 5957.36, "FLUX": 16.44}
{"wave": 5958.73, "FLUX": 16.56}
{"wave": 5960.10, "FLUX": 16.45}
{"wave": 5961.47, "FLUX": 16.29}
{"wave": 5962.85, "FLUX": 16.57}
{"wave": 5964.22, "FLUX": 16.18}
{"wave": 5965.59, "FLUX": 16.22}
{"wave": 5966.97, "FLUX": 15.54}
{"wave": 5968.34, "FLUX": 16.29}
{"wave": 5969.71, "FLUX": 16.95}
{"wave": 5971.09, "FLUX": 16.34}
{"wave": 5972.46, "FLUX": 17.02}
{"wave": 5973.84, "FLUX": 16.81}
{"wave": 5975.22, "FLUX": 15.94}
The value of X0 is 5962.85 angstrom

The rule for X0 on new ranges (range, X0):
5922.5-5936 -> 5923.16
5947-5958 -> 5954.61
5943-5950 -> 5949.13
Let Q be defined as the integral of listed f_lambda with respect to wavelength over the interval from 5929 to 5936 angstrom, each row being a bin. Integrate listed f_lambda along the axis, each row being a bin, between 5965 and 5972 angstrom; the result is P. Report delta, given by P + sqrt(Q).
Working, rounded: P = 114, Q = 112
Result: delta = 125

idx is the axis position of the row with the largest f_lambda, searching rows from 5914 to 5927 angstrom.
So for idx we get 5923.16 angstrom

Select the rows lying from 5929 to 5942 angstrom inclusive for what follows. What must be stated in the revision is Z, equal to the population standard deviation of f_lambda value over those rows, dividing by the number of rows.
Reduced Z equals 0.39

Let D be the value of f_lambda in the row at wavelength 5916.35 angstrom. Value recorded 15.93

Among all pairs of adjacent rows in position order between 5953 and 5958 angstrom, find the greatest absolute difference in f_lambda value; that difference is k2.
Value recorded 0.4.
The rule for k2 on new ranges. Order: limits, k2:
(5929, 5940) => 0.8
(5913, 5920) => 0.3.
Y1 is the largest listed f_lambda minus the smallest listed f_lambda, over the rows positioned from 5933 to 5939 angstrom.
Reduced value 0.6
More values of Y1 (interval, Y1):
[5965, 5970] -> 1.4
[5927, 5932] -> 1.7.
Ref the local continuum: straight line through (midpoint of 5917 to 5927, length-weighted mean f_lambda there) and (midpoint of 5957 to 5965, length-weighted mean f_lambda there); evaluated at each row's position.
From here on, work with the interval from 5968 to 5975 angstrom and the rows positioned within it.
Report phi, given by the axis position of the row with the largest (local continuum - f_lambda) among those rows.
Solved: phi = 5968.34 angstrom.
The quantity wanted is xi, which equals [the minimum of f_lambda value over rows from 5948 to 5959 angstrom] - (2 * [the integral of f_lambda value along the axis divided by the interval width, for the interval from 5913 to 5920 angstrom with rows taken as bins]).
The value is -15.6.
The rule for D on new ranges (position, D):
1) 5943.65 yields 15.82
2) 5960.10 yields 16.45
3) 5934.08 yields 16.07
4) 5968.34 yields 16.29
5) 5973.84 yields 16.81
